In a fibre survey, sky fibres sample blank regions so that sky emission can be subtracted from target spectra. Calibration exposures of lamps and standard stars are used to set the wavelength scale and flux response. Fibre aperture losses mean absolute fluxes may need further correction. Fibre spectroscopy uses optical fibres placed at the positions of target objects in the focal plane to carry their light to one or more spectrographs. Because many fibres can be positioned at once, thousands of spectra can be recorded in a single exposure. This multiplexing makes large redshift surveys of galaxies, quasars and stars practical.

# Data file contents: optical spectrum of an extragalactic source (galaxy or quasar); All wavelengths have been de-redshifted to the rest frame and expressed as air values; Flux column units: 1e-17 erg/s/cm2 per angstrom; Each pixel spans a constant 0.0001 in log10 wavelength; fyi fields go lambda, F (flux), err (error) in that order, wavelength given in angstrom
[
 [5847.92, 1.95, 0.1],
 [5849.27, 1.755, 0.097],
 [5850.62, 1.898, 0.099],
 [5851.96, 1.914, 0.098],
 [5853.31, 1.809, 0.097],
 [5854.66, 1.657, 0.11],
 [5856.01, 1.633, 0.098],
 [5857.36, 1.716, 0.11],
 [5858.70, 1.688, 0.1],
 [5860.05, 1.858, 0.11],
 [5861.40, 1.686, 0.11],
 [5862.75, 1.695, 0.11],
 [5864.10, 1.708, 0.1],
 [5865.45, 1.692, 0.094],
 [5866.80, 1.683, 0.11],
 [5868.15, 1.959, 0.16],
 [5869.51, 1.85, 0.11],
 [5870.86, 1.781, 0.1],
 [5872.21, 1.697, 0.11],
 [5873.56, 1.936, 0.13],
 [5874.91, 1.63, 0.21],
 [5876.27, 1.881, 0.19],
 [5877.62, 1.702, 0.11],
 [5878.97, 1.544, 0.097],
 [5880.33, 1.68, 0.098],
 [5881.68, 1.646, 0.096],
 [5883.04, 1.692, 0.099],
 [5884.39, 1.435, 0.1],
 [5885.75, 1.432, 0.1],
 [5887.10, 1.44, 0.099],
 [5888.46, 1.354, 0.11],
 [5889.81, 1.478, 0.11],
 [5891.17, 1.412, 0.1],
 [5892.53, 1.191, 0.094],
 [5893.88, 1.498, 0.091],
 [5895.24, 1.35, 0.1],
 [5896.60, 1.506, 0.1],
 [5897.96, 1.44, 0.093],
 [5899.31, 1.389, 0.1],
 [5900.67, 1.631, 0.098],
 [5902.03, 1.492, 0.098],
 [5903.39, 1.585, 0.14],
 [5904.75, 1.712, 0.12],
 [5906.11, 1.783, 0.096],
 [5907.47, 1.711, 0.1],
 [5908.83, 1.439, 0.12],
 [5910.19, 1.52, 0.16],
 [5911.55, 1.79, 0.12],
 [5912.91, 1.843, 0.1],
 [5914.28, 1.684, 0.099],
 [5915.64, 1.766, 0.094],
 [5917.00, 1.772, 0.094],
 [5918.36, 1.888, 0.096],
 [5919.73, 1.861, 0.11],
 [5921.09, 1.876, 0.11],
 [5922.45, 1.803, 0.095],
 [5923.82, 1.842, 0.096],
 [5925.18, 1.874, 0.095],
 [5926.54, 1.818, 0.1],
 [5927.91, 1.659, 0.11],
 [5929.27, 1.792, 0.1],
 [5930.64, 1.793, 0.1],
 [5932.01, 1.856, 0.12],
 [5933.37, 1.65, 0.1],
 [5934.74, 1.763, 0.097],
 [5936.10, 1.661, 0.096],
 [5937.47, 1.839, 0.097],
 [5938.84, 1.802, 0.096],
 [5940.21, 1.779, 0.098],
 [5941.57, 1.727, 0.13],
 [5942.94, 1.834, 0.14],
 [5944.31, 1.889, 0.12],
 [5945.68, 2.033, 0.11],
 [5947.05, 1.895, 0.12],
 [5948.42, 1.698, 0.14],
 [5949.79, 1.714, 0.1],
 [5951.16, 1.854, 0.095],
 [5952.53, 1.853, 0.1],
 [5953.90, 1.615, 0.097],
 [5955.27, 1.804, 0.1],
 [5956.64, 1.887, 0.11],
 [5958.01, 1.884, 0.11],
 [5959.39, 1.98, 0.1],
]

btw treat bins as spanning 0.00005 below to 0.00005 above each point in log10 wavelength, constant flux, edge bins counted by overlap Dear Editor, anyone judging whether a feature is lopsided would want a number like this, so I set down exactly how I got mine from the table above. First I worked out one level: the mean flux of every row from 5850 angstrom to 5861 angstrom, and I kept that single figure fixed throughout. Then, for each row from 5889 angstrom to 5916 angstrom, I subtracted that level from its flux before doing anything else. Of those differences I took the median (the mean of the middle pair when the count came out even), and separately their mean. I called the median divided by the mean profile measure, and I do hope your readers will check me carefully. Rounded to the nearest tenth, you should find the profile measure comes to 1.2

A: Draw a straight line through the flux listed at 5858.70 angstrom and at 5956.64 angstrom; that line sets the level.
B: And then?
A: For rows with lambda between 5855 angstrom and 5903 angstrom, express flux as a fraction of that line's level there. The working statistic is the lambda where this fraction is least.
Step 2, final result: 5892.53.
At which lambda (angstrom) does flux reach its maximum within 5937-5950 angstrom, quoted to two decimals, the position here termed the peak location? 5945.68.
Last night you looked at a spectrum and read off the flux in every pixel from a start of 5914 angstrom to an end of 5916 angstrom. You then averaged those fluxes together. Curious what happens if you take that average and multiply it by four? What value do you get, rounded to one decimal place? 6.9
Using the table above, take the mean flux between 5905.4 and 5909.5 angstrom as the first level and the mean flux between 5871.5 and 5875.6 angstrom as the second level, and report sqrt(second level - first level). 0.33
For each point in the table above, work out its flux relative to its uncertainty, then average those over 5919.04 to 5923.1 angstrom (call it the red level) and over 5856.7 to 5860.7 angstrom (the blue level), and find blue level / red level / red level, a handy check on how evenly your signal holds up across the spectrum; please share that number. 0.053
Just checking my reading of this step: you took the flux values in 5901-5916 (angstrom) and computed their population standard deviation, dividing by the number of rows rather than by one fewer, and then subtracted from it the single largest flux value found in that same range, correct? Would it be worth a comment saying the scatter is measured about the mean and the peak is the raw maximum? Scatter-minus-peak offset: -1.71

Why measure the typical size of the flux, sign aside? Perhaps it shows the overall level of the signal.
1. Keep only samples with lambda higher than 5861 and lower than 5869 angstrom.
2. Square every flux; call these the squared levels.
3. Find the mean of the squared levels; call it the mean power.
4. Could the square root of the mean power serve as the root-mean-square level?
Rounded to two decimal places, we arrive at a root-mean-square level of 1.74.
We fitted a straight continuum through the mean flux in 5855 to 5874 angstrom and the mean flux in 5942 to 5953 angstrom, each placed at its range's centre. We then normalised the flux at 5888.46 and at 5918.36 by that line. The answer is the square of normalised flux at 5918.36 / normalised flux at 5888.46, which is 1.88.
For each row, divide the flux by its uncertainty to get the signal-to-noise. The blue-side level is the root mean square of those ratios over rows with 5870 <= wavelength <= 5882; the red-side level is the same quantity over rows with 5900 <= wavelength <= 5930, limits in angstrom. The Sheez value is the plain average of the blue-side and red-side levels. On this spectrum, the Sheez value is 15.9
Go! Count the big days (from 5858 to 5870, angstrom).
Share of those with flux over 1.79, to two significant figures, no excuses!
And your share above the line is 0.33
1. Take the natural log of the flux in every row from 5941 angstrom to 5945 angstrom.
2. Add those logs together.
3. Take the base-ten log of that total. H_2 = 0.25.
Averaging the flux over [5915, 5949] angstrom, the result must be 1.81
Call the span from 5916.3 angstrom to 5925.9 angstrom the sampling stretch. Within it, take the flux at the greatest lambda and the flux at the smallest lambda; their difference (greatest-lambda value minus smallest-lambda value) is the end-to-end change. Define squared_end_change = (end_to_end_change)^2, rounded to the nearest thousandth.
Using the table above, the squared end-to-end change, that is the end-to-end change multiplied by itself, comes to 0.010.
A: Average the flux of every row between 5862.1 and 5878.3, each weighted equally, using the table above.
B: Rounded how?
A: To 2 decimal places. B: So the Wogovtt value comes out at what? 1.77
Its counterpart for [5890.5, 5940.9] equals 1.68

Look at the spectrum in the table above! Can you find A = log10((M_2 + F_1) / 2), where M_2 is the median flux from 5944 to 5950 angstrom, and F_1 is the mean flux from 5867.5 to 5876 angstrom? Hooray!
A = 0.27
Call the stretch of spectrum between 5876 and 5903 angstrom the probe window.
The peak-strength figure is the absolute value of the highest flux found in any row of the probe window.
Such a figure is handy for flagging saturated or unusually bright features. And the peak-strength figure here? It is 1.88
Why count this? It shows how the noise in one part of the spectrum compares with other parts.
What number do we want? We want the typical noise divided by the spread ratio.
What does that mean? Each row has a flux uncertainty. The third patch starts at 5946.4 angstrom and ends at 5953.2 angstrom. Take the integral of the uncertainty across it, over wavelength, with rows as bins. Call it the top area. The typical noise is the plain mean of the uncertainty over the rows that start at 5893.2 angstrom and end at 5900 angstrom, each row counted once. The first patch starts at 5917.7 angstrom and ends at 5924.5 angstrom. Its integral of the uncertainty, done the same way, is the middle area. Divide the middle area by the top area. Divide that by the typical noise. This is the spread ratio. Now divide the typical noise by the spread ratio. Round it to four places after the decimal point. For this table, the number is 0.0103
